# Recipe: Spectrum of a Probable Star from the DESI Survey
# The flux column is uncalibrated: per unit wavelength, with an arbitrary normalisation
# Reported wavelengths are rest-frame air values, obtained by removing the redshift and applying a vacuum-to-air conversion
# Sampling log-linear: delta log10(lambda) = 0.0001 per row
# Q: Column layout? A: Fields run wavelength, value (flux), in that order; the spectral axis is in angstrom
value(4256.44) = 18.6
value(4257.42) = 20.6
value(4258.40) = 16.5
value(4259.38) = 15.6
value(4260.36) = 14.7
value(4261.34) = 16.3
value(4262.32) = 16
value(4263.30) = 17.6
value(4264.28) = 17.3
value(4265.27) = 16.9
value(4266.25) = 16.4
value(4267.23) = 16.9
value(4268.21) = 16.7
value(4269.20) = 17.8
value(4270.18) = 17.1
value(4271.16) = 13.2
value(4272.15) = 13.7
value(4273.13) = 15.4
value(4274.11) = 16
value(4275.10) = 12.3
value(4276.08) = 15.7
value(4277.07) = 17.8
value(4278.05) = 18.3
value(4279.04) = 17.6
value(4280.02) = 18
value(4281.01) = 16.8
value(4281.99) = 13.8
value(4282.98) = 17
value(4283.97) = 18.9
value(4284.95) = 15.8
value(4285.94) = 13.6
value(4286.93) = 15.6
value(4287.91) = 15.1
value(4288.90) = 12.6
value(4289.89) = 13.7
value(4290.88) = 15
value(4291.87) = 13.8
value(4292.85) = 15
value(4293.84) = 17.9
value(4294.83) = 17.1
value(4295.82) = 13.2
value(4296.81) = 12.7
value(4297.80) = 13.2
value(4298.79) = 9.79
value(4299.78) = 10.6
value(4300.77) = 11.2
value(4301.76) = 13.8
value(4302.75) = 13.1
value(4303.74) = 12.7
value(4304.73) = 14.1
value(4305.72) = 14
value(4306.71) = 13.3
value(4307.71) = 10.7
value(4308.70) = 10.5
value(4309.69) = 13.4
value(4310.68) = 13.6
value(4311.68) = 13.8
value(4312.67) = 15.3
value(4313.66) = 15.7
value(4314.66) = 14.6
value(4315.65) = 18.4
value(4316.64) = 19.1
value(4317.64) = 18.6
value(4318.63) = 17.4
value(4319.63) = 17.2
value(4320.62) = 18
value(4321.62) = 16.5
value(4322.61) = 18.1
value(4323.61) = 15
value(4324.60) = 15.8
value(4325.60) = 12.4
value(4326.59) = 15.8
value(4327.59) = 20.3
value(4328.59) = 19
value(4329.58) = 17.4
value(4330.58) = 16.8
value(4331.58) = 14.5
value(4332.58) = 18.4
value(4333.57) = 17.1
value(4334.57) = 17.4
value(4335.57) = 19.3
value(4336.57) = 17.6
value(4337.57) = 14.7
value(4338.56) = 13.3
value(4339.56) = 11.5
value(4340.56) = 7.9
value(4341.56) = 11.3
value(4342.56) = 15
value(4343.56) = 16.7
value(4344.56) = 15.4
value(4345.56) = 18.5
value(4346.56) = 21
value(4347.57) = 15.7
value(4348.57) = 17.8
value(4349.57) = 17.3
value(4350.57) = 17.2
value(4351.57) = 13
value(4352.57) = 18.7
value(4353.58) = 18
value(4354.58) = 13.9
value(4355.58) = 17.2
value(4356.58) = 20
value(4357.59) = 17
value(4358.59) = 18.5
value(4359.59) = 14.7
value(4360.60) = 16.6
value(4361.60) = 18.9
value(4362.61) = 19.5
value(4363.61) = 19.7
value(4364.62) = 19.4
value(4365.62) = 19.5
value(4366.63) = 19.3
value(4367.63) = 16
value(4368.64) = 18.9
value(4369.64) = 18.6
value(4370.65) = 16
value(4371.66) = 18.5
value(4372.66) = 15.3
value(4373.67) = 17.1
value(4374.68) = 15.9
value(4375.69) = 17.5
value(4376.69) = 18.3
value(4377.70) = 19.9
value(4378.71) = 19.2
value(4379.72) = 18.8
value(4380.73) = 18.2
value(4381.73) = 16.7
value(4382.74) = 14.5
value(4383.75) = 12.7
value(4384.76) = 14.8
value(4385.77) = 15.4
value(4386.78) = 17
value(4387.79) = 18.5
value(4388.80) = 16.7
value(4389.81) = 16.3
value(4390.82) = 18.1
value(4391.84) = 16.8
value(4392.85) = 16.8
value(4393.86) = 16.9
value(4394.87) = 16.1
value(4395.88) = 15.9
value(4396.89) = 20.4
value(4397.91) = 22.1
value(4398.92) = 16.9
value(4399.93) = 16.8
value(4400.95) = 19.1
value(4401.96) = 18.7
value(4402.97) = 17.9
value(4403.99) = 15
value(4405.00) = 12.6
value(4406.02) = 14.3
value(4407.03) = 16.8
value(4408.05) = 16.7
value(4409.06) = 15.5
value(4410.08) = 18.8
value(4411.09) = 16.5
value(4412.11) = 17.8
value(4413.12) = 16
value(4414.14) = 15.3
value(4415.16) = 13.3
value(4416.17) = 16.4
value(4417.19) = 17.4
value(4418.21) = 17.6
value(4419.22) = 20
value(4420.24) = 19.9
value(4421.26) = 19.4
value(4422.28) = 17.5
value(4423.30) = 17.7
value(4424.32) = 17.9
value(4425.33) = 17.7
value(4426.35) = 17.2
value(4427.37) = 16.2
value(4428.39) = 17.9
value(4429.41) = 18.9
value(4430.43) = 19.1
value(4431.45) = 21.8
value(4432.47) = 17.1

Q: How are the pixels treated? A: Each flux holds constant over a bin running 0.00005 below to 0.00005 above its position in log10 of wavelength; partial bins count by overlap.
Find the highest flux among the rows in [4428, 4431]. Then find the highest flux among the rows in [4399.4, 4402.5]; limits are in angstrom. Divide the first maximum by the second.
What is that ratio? 1.00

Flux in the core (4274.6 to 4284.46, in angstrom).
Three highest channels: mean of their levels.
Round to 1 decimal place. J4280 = 18.4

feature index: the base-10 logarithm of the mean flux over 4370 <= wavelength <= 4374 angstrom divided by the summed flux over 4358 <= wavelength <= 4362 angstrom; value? -0.61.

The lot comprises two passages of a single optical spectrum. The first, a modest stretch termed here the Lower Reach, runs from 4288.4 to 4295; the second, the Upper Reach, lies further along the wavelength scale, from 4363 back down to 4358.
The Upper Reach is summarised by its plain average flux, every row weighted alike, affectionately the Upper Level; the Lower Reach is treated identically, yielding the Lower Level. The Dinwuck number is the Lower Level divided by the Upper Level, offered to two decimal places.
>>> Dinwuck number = 0.85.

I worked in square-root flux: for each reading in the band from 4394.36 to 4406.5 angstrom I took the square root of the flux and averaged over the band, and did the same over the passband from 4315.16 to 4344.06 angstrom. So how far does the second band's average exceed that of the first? -0.12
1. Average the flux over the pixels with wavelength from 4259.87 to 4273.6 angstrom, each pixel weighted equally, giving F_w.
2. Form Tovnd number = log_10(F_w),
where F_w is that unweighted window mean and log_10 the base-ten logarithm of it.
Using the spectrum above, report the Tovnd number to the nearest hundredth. 1.21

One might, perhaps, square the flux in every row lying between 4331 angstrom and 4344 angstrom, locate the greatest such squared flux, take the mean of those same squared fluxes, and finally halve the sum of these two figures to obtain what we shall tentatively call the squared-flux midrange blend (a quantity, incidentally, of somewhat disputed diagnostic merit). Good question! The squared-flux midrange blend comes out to 303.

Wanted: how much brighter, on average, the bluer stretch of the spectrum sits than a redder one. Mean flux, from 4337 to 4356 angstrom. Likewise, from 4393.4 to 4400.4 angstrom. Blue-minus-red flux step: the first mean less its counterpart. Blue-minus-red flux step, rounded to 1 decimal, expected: -2.4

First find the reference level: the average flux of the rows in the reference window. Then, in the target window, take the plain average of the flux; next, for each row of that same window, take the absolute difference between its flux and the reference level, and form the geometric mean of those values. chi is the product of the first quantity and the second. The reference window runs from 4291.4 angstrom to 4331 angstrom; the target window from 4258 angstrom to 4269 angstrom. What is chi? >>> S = 21.6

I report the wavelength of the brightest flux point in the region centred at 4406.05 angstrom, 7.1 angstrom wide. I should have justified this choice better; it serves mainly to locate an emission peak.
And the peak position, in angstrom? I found 4402.97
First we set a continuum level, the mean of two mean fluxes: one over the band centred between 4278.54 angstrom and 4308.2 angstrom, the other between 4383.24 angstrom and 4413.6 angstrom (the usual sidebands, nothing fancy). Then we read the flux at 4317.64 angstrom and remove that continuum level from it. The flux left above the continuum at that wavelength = 3.0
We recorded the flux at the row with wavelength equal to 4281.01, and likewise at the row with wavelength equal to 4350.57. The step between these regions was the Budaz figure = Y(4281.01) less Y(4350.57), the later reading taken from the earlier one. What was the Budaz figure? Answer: 0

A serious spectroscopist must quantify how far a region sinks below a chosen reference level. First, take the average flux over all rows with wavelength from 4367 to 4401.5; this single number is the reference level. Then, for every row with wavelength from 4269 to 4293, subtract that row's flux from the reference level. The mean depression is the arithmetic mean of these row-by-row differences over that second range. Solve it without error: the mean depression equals 1.7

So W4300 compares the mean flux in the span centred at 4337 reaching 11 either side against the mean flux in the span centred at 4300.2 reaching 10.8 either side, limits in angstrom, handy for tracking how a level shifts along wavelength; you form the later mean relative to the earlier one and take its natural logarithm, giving 0.19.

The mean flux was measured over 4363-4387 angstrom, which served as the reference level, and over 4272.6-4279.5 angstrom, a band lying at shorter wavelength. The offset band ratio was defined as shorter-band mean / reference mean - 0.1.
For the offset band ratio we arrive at 0.83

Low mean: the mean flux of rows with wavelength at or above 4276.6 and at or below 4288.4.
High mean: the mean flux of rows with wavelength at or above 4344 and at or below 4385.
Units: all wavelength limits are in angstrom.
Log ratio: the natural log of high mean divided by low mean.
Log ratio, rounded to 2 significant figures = 0.052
